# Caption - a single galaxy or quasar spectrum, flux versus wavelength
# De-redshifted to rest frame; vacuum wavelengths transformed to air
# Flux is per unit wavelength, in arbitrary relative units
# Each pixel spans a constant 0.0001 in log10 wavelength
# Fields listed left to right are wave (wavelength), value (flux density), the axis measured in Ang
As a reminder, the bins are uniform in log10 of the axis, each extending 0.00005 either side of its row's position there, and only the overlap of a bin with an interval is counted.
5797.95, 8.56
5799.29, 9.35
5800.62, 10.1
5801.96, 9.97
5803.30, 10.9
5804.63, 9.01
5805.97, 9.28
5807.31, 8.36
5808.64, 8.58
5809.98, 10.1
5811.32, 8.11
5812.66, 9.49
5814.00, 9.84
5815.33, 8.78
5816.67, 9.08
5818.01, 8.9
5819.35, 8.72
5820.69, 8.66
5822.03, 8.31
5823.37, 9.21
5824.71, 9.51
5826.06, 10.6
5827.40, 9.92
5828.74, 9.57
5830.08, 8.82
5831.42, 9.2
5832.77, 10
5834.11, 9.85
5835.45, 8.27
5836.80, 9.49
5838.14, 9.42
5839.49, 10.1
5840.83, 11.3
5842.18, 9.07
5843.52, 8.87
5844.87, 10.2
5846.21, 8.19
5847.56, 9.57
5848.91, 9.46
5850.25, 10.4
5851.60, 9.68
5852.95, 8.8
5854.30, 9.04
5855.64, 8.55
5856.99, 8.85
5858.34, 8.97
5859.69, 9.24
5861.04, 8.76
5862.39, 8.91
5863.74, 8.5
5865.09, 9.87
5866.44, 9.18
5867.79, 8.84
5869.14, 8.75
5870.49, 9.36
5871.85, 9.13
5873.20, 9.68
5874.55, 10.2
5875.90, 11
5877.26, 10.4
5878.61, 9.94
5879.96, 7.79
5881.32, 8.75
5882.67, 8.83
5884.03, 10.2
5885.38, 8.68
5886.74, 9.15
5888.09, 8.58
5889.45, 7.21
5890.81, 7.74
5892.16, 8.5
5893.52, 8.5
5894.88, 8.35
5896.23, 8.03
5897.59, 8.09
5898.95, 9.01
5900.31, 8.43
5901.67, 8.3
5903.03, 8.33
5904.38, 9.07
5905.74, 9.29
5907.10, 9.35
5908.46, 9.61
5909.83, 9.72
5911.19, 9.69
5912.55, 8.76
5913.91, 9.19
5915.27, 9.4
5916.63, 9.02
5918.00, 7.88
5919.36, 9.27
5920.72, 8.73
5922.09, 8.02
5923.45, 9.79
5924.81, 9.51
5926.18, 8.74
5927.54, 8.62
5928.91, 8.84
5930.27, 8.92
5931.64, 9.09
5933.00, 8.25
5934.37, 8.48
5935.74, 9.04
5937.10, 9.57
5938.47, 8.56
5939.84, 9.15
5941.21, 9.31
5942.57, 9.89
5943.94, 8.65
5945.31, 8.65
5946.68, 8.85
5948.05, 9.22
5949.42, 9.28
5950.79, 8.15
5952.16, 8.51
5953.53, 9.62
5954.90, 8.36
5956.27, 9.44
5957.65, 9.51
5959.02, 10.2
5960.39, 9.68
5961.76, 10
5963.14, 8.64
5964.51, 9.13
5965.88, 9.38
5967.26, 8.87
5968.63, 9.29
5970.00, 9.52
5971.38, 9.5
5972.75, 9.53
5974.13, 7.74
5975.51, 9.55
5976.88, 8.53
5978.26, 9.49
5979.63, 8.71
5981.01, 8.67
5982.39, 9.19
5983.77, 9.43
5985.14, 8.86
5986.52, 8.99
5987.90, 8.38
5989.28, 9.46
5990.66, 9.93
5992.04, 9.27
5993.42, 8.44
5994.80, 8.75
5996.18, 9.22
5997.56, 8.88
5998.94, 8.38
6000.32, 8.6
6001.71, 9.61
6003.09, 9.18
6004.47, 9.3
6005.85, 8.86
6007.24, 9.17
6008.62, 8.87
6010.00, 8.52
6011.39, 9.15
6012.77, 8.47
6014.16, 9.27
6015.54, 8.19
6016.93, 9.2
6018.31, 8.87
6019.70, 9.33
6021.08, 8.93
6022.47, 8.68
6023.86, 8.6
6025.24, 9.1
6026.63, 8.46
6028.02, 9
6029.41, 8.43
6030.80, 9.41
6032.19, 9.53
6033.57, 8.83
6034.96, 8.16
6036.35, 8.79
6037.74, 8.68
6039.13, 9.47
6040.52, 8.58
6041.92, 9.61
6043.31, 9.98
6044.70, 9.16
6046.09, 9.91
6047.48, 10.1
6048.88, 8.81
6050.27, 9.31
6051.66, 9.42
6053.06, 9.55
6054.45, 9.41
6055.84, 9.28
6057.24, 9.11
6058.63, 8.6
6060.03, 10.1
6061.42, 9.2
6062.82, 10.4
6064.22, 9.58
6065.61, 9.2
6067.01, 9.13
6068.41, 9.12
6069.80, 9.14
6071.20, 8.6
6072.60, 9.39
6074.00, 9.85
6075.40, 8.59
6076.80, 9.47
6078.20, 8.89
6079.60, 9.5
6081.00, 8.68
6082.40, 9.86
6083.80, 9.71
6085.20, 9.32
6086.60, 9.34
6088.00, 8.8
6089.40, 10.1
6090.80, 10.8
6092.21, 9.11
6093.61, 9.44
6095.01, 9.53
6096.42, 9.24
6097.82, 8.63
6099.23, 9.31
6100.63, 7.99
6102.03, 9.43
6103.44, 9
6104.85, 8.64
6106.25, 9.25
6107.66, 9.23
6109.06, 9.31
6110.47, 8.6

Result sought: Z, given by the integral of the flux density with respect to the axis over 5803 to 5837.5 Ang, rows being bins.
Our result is 319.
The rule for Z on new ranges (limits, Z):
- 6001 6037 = 321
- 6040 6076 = 337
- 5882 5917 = 308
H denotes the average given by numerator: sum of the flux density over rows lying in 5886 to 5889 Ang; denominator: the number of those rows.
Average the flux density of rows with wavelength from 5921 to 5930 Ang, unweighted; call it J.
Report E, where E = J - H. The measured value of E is 0.1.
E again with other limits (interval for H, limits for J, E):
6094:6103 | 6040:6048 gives 0.5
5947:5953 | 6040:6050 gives 0.7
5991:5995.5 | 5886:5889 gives 0.0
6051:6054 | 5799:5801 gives 0.2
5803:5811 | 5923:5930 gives -0.3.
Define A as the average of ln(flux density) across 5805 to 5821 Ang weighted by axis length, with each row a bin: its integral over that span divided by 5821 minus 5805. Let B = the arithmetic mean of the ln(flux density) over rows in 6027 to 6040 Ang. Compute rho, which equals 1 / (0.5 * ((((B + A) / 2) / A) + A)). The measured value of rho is 0.626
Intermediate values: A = 2.20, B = 2.19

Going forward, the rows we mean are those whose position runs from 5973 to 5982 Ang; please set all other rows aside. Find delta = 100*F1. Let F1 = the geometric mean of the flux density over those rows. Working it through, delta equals 876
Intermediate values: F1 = 8.8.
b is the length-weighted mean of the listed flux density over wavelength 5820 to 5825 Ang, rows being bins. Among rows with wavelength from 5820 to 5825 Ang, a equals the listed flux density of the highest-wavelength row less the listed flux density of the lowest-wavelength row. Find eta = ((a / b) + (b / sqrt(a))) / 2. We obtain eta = 4.9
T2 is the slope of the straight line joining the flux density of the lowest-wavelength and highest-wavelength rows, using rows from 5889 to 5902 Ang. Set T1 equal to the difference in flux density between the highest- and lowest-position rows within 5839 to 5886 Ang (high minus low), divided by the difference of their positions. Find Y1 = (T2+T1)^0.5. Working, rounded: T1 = -0.031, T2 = 0.089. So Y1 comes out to 0.24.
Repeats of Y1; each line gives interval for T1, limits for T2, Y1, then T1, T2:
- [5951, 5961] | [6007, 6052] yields 0.38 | 0.142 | 0.006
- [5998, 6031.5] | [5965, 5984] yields 0.19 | 0.032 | 0.003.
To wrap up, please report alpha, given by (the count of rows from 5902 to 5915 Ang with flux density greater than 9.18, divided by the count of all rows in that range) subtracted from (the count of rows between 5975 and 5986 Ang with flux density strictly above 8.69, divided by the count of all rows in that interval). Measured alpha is 0.08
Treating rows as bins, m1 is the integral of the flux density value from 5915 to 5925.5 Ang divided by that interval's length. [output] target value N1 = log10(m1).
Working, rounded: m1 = 8.9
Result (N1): 0.95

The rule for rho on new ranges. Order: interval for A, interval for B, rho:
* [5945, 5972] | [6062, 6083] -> 0.621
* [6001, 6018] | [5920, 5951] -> 0.627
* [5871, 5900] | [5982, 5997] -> 0.627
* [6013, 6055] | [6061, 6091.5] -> 0.623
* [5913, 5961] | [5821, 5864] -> 0.624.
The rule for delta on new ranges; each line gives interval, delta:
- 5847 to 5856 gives 934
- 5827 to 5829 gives 974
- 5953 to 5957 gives 912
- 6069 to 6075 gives 923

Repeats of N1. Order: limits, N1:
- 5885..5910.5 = 0.94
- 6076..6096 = 0.98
